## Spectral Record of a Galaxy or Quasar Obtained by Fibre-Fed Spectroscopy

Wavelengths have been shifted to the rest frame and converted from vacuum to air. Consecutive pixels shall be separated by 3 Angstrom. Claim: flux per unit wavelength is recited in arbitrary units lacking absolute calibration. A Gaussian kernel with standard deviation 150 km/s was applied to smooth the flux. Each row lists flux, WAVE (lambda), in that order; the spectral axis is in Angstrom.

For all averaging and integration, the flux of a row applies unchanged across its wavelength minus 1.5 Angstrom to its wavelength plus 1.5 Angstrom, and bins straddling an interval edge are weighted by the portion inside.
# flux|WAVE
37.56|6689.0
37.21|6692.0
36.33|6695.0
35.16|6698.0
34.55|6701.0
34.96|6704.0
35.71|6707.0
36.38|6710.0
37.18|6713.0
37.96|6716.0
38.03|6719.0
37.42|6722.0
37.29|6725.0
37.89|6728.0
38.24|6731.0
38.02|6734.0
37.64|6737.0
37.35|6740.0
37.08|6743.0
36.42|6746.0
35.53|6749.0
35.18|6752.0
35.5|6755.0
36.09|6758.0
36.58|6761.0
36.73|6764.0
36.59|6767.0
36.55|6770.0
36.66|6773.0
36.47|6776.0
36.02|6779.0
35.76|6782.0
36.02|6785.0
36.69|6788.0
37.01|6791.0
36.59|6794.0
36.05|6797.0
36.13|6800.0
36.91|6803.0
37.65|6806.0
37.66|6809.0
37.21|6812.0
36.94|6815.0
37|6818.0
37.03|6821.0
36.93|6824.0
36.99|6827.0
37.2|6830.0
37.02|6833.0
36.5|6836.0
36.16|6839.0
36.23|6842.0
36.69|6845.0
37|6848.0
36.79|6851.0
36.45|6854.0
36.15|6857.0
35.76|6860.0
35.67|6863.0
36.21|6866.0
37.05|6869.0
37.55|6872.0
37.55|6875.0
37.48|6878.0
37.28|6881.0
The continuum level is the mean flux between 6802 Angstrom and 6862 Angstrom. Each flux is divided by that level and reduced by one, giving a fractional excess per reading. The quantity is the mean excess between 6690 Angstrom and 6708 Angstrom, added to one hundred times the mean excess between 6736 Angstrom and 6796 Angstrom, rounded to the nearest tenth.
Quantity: -1.1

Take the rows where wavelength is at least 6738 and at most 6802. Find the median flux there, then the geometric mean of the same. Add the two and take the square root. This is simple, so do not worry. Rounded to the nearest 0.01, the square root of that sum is 8.53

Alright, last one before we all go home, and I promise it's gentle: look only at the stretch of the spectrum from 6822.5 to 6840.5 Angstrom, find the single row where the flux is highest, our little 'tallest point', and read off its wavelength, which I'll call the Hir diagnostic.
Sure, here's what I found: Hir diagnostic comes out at 6830.0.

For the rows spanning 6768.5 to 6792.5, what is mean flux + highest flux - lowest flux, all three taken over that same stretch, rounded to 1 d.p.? 37.6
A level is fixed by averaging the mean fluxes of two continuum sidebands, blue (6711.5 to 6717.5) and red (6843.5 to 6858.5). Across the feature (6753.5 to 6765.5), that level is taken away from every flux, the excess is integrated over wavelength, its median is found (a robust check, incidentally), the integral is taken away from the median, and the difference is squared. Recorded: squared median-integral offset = 93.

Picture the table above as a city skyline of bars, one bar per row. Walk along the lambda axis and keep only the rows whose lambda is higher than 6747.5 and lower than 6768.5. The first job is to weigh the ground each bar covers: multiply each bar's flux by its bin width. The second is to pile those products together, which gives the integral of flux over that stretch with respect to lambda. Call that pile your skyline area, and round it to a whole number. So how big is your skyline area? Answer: 757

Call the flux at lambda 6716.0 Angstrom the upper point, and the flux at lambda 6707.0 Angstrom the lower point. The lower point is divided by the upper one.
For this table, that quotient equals 0.94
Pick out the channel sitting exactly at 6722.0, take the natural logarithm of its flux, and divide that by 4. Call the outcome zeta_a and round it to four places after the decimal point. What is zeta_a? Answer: 0.9056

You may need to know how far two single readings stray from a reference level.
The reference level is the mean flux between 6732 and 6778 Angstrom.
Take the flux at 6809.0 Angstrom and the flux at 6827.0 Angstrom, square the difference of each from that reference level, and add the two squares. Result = 1.4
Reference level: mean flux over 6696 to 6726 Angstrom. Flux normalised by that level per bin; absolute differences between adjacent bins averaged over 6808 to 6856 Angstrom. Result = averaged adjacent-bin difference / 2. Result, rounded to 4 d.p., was 0.0033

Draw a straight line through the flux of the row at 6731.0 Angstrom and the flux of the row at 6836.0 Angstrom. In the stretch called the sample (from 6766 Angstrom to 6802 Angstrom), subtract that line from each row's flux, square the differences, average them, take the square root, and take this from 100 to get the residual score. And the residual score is 98.9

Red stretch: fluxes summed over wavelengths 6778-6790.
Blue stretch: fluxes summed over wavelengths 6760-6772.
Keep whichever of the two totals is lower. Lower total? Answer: 144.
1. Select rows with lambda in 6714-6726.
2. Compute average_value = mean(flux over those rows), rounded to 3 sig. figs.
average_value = 37.7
